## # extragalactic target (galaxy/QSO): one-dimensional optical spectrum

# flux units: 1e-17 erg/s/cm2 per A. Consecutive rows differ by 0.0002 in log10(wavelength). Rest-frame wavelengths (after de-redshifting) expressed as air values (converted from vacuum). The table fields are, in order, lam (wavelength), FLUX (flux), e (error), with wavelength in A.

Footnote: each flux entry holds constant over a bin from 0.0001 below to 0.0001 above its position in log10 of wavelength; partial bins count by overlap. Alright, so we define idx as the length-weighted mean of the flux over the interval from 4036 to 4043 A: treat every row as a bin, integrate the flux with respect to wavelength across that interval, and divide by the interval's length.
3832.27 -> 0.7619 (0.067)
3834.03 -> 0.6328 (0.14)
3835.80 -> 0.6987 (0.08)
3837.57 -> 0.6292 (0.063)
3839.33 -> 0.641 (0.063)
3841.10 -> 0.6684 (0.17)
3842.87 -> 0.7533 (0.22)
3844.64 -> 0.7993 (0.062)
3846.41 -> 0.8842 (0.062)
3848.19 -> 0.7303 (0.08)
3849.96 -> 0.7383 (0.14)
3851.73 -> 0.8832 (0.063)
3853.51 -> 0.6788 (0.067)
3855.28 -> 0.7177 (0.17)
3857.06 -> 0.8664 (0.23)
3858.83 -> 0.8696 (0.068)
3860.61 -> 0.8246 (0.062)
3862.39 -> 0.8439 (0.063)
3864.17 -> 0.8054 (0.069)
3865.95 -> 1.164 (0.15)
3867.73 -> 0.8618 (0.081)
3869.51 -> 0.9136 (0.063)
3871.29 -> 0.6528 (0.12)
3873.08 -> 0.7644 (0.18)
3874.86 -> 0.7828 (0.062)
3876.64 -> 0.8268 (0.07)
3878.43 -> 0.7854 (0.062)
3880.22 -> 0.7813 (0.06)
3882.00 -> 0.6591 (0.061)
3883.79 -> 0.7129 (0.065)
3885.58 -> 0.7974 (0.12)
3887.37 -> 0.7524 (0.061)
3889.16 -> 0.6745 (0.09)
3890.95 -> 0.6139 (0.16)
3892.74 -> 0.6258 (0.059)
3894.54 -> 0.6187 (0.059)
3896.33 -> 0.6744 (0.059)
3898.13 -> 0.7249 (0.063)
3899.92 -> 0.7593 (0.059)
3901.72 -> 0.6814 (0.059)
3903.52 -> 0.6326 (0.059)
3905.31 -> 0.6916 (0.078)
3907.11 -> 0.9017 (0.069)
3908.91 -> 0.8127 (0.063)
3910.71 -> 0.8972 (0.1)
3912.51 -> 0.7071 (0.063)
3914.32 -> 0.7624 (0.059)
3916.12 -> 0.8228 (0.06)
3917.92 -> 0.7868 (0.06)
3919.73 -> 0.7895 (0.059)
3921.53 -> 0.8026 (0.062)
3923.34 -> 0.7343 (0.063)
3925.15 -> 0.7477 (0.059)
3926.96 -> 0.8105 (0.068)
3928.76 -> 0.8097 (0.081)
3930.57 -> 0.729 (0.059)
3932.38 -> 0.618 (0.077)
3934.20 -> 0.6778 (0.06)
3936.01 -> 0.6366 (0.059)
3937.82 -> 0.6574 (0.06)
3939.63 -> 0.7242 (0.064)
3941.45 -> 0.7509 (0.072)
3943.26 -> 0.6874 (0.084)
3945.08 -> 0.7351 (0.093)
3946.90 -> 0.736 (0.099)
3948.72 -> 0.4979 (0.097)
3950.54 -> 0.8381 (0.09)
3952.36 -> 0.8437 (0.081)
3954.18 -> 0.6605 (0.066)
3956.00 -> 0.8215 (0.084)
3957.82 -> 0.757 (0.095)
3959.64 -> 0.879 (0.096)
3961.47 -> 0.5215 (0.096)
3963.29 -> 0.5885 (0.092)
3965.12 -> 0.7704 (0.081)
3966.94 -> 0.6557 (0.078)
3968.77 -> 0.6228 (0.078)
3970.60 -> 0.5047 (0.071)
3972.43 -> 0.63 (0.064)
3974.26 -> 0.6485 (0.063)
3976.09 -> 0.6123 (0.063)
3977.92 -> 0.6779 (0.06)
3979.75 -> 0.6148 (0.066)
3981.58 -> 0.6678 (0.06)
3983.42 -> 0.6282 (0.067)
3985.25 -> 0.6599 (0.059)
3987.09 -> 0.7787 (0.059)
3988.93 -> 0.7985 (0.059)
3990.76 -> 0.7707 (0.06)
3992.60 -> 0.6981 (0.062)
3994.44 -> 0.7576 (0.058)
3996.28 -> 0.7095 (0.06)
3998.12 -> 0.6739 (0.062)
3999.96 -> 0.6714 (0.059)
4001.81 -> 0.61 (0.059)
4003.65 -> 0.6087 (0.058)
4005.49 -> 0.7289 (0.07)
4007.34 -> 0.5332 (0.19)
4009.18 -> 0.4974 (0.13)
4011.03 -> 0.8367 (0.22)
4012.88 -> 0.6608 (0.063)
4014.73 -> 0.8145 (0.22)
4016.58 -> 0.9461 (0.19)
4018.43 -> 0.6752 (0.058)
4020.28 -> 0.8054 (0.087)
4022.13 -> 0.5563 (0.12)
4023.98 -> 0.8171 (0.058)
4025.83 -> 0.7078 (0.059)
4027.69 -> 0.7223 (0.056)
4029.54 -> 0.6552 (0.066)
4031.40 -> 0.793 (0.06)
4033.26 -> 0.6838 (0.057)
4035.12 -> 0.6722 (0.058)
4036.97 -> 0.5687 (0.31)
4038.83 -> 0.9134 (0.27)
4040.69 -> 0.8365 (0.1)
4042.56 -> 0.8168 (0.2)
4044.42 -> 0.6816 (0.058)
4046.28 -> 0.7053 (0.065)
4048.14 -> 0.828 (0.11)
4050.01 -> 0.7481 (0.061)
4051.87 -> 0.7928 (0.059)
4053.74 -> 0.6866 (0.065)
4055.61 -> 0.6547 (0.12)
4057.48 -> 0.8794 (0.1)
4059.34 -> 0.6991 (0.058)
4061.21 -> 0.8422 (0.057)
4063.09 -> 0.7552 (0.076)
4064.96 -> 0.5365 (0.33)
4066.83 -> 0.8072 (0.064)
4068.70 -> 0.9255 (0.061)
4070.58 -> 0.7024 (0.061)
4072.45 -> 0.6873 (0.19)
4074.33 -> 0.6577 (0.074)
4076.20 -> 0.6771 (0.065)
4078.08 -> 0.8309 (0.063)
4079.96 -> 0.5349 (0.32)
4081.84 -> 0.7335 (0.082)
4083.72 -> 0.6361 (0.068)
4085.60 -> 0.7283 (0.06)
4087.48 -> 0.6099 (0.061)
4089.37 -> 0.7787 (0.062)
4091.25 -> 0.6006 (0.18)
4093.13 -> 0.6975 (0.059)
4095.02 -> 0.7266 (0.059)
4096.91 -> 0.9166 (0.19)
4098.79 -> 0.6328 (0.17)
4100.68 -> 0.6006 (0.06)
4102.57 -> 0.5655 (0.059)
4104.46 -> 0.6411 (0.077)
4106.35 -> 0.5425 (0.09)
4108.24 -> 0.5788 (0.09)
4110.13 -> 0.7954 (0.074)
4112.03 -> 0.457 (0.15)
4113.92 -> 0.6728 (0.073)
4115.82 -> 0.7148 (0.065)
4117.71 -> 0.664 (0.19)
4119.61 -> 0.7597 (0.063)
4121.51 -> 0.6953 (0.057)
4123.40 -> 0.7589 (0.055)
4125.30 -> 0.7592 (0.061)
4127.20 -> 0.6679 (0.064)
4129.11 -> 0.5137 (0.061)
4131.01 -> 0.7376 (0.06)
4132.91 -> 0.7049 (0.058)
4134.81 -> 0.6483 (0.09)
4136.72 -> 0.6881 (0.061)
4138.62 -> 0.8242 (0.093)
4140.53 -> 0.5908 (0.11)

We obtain 0.781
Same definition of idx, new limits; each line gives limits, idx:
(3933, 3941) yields 0.676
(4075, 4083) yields 0.691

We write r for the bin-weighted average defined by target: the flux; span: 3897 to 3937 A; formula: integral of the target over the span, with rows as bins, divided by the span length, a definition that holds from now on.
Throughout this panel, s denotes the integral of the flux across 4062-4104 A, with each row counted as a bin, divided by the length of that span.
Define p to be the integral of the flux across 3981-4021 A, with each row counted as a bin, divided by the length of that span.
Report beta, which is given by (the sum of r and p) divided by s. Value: 2.09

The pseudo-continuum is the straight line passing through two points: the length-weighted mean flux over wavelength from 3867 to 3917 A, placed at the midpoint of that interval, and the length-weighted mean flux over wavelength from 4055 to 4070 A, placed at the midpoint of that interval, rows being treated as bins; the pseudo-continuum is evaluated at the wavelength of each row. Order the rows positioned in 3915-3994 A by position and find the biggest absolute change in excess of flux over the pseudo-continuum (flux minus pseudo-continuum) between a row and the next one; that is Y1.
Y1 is 0.358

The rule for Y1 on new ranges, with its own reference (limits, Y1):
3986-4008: 0.196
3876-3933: 0.210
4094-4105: 0.284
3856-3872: 0.358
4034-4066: 0.345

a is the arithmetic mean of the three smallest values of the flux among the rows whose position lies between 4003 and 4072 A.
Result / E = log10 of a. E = -0.282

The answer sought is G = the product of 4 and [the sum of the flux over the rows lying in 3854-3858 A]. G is 6.3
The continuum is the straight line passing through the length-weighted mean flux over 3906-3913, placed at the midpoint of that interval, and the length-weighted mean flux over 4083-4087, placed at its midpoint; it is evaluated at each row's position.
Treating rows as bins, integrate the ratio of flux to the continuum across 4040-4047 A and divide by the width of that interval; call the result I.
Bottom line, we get 1.06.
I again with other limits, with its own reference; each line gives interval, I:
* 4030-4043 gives 1.04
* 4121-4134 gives 1.08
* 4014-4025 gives 1.04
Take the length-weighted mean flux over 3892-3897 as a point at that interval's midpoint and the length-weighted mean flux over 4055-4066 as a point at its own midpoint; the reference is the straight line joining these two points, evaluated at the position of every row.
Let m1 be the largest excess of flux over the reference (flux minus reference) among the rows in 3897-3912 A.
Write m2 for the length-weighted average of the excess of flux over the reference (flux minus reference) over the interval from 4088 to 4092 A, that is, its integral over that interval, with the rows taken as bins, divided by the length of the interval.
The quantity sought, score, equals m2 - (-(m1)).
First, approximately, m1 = 0.3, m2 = -0.06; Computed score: 0.19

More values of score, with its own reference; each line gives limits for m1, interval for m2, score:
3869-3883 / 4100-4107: 0.12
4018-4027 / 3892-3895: 0.09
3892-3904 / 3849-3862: 0.30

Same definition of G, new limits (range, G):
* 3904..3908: 6.4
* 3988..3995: 12.1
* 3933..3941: 10.8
